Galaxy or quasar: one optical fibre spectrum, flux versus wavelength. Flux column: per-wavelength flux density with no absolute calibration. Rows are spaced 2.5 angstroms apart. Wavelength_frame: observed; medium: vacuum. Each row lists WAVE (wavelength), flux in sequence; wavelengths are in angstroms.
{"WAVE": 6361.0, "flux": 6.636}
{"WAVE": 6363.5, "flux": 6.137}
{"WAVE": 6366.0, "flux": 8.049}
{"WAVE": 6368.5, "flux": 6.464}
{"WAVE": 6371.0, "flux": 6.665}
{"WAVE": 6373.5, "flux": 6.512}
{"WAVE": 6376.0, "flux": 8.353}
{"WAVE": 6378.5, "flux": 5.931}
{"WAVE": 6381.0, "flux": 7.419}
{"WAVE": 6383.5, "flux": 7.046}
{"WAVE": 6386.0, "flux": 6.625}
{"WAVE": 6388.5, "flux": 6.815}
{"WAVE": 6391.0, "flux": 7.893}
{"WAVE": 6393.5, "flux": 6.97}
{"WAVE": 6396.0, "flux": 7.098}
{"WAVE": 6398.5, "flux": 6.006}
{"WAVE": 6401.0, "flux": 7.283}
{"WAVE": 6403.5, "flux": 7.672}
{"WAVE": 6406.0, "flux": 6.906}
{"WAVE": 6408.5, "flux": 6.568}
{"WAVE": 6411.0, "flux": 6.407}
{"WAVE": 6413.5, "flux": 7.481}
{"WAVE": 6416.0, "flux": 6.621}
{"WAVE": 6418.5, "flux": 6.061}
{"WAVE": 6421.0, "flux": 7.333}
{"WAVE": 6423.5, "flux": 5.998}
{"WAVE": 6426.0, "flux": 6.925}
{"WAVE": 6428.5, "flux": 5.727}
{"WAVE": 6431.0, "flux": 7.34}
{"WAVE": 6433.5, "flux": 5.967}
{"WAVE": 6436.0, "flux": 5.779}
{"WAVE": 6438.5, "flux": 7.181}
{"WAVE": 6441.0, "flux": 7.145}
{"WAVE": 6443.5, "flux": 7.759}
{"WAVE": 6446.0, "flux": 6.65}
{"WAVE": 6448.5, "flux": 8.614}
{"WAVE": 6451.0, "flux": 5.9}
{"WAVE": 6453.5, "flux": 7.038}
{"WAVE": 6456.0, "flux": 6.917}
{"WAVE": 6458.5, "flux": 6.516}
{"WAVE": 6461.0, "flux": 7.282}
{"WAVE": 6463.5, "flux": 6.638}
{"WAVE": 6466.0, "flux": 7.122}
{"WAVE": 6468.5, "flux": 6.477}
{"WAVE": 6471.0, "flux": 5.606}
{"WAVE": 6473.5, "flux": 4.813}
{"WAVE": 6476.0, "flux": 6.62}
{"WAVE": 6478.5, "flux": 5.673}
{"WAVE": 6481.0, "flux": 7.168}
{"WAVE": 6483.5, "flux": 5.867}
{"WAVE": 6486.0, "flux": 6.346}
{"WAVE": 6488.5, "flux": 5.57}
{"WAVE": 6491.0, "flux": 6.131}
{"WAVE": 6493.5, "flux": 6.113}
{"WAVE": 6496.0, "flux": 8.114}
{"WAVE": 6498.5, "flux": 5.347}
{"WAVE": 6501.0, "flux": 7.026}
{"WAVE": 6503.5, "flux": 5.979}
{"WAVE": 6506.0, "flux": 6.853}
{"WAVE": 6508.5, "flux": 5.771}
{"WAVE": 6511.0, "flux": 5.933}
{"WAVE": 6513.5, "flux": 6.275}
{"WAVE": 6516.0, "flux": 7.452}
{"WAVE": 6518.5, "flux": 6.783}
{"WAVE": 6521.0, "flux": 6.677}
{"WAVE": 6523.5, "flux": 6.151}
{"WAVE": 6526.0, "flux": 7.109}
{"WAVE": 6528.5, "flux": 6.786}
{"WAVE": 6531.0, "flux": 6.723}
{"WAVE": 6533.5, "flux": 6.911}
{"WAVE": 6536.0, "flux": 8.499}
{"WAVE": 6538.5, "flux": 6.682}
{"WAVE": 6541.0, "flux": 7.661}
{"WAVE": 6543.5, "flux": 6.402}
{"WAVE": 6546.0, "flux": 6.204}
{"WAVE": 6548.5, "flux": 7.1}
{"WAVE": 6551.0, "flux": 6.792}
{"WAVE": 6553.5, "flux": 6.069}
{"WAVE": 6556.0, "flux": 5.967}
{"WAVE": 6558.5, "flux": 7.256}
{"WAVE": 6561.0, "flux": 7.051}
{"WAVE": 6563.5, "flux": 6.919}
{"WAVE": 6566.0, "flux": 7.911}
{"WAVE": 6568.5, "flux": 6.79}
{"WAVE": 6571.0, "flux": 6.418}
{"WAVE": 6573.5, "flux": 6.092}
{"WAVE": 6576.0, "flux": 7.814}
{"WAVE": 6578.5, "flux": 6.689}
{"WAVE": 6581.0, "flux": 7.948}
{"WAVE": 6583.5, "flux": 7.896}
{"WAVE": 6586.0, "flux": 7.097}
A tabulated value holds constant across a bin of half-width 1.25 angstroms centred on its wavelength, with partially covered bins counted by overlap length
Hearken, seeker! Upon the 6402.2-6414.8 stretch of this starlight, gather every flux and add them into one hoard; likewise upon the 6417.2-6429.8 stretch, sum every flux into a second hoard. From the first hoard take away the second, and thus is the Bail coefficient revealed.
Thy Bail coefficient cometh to 3.0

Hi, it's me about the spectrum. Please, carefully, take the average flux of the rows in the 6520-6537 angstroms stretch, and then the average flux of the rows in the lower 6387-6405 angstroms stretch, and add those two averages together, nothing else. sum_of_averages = 14.1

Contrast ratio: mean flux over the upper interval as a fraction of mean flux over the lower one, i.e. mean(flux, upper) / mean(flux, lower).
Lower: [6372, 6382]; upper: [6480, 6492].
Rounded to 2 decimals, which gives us 0.88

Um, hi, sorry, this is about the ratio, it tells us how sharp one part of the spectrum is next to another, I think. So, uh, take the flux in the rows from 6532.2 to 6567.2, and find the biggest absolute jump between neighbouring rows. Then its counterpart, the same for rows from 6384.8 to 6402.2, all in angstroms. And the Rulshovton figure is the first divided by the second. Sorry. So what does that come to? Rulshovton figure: 1.4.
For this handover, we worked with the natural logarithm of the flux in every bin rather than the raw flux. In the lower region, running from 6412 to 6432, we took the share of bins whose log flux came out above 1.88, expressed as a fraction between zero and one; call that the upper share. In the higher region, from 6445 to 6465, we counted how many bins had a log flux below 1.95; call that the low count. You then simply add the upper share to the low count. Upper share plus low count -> 5.6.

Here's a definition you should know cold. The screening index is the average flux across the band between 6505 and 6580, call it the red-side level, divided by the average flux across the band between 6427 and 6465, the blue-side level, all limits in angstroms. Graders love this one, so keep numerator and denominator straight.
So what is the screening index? 0.99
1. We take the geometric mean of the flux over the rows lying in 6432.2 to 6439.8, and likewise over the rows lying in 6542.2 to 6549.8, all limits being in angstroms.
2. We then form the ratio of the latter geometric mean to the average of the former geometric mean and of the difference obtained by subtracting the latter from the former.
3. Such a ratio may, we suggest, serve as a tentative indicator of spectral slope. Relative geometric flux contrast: 2.2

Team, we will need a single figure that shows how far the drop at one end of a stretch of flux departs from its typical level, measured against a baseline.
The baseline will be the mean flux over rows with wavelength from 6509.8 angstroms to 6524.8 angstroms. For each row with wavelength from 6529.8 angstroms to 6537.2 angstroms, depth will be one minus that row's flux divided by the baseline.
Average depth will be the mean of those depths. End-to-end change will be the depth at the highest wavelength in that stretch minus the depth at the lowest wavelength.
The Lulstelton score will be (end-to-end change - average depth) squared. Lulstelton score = 0.021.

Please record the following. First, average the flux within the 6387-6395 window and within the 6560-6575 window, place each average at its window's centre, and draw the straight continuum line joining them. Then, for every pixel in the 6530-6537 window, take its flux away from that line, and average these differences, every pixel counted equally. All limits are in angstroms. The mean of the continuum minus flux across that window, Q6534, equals -0.4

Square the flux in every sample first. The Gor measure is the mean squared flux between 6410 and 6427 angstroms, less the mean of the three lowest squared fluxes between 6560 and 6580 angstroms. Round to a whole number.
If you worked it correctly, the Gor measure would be 4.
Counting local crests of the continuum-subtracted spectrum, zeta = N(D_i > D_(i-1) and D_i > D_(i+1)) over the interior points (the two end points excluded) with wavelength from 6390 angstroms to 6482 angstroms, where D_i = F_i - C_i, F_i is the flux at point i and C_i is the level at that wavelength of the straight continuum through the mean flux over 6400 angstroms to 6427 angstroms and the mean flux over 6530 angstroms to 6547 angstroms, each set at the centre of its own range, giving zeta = 13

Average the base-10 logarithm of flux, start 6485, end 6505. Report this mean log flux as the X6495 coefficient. 0.798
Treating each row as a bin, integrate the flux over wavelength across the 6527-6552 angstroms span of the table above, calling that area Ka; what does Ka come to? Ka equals 174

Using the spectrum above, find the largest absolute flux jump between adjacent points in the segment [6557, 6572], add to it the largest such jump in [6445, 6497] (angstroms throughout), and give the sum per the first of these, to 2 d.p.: 3.42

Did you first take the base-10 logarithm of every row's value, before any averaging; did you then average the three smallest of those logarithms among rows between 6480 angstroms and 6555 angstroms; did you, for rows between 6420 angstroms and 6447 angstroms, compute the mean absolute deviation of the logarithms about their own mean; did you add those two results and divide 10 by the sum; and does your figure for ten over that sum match 12.7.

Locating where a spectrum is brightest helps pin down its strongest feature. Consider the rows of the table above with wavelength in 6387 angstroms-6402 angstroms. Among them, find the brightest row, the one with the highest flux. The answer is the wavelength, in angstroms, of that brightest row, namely 6391.0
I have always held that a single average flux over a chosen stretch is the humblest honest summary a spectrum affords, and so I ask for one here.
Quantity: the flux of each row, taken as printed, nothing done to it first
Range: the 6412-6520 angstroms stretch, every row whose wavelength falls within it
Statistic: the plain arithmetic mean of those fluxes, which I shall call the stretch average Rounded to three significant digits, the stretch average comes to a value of 6.56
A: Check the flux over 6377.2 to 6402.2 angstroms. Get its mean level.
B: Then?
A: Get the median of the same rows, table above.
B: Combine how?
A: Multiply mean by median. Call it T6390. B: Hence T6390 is 48.4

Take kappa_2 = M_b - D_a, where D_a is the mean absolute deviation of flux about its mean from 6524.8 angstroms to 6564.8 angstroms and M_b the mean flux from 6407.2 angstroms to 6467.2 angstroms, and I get 6.36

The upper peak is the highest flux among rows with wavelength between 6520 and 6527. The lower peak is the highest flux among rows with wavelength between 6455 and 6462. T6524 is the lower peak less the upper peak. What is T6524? 0.17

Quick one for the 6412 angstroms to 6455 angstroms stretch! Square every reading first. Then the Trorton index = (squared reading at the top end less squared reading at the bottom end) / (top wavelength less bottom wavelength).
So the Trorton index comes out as -0.2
